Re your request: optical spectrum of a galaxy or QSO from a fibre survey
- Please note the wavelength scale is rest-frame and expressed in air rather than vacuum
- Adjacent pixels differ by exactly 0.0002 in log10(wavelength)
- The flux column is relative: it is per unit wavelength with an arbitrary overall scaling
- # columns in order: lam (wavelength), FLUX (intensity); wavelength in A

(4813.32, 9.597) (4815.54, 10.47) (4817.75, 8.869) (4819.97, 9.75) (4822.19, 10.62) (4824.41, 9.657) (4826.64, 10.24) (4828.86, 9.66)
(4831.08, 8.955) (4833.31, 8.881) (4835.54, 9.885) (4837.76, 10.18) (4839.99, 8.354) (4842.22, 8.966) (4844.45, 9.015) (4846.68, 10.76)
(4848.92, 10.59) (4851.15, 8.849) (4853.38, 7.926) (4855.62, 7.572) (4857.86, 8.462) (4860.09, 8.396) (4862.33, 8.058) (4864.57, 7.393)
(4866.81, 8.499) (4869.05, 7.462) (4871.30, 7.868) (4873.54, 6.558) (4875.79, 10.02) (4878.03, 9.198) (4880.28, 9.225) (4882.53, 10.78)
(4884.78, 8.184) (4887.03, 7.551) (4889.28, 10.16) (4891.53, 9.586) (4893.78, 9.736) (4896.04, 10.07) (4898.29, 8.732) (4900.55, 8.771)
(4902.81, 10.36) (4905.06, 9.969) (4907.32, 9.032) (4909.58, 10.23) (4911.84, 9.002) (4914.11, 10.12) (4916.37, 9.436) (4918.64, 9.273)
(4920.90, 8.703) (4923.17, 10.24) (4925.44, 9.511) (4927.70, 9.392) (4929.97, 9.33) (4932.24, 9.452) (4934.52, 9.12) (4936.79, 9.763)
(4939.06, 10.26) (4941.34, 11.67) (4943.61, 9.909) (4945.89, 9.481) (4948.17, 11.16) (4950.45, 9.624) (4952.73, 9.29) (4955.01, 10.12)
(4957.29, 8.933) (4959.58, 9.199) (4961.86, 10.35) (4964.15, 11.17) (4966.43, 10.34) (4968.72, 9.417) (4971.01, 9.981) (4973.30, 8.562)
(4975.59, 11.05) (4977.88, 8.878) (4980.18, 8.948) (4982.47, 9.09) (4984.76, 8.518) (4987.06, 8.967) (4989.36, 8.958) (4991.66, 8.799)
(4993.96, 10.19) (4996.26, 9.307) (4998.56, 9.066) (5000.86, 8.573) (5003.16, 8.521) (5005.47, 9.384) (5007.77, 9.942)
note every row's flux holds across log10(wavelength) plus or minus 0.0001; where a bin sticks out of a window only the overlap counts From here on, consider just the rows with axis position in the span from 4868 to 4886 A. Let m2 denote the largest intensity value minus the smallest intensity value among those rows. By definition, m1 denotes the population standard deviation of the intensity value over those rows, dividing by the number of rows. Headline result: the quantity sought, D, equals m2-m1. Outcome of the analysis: 2.9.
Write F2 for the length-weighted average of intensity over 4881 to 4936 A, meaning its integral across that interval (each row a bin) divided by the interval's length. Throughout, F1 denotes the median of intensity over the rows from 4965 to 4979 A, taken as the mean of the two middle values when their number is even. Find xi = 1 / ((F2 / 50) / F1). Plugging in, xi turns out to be 51.3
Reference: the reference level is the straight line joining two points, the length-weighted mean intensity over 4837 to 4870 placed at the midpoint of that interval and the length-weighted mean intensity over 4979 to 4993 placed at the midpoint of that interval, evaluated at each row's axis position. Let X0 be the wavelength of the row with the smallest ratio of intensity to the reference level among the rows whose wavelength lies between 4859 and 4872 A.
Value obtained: 4864.57 A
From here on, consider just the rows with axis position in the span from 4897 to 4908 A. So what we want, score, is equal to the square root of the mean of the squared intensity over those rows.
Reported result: 9.4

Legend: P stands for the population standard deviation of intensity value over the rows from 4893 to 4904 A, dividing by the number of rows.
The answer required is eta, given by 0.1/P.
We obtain 0.15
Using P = 0.7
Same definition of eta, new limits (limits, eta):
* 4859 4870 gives 0.22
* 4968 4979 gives 0.11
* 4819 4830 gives 0.26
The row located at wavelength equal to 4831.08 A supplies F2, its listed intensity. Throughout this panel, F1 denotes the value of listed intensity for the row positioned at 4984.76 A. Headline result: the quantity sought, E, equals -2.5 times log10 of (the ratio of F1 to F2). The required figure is 0.05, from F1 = 8.518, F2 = 8.955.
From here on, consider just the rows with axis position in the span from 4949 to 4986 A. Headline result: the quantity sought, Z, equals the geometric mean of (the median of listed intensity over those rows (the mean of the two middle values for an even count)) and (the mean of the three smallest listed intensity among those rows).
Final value 9.0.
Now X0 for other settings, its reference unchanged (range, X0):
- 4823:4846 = 4839.99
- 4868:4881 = 4873.54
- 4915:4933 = 4920.90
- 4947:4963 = 4957.29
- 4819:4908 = 4873.54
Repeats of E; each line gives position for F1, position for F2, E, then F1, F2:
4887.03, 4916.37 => 0.24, 7.551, 9.436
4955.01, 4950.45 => -0.05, 10.12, 9.624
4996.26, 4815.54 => 0.13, 9.307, 10.47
